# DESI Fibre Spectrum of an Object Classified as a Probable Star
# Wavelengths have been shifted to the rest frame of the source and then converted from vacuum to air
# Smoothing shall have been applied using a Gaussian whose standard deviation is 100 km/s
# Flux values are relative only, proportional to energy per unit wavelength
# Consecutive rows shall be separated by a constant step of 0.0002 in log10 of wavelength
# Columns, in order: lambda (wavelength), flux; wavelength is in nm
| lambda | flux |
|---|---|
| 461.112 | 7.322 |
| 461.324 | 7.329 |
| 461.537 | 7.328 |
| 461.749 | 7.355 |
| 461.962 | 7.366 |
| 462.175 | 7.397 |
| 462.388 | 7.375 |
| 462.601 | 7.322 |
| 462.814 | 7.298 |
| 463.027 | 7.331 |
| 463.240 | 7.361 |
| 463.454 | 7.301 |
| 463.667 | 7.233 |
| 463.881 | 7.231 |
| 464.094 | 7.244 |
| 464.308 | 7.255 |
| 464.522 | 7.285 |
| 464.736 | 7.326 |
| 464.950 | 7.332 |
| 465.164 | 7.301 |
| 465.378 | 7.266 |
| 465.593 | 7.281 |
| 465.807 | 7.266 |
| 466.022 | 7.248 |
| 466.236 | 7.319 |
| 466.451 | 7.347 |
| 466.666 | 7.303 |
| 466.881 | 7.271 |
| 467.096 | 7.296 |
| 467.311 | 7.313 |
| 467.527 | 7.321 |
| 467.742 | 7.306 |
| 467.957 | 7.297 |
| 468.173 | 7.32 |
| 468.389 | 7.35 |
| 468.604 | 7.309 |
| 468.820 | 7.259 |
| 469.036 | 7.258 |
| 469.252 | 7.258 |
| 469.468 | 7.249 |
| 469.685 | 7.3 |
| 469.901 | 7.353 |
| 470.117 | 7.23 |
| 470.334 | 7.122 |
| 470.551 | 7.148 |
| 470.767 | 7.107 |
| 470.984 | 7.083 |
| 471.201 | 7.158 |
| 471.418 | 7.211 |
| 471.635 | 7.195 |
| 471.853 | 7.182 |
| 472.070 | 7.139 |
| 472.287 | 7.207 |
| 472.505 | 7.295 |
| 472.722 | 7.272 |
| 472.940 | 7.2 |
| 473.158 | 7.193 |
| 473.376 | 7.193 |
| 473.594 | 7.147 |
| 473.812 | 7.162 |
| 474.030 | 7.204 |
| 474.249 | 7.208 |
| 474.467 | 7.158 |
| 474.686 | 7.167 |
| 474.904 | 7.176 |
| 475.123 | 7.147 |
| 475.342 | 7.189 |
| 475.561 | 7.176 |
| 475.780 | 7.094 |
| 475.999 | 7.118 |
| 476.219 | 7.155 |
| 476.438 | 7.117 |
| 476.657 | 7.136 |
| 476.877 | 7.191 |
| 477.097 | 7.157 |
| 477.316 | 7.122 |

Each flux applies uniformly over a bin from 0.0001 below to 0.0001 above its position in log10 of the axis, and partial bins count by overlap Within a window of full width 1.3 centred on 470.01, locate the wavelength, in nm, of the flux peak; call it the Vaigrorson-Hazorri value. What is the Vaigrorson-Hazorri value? 469.901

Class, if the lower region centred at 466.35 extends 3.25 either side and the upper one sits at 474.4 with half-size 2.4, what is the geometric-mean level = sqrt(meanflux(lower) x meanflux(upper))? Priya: 7.23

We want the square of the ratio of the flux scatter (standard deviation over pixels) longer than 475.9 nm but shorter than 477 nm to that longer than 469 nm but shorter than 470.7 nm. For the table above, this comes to 0.2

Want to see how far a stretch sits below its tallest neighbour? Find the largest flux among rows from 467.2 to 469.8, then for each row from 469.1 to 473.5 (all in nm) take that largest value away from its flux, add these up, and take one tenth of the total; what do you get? -0.29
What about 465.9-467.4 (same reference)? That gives -0.04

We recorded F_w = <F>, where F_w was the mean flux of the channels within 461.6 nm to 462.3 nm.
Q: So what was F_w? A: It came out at 7.37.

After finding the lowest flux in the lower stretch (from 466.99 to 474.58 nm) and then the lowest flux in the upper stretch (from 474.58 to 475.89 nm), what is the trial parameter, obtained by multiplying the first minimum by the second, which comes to 50.2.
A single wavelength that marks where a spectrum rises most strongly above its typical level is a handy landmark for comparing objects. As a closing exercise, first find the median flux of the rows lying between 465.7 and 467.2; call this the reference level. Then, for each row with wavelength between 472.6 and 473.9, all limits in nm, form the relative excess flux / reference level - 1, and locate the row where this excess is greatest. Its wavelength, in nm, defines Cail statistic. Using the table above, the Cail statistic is 472.722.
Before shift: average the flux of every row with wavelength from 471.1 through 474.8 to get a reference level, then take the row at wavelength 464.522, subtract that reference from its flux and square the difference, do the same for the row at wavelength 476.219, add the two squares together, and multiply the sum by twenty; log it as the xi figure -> 0.20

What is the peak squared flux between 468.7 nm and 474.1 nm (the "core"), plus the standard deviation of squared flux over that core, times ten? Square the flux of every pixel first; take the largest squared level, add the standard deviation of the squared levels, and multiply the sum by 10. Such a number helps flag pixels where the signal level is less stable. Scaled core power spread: 550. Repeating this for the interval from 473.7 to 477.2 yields 524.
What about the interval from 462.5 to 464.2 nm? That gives 549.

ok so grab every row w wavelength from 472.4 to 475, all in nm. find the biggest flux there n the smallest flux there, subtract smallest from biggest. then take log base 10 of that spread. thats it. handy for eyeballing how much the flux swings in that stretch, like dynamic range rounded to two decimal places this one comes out -0.83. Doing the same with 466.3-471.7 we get -0.57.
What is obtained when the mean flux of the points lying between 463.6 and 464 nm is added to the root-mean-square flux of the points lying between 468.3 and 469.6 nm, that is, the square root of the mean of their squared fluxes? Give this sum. 14.5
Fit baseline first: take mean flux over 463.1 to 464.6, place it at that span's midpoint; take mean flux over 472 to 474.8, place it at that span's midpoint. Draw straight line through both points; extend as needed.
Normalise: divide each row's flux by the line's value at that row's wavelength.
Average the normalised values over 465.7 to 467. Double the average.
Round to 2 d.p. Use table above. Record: 2.01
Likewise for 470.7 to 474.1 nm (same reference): 1.99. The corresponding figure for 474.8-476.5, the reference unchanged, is 1.99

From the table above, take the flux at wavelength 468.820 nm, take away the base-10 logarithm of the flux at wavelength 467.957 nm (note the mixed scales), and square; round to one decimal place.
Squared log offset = 40.9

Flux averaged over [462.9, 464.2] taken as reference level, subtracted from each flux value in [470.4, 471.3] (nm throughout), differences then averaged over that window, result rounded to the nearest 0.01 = -0.16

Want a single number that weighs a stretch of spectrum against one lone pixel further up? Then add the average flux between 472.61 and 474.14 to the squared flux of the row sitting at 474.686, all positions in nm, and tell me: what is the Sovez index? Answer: 58.6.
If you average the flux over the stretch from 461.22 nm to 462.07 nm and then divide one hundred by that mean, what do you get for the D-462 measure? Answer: 13.6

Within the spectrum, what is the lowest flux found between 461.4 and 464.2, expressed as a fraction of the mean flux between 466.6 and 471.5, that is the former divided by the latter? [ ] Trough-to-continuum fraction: 1.00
